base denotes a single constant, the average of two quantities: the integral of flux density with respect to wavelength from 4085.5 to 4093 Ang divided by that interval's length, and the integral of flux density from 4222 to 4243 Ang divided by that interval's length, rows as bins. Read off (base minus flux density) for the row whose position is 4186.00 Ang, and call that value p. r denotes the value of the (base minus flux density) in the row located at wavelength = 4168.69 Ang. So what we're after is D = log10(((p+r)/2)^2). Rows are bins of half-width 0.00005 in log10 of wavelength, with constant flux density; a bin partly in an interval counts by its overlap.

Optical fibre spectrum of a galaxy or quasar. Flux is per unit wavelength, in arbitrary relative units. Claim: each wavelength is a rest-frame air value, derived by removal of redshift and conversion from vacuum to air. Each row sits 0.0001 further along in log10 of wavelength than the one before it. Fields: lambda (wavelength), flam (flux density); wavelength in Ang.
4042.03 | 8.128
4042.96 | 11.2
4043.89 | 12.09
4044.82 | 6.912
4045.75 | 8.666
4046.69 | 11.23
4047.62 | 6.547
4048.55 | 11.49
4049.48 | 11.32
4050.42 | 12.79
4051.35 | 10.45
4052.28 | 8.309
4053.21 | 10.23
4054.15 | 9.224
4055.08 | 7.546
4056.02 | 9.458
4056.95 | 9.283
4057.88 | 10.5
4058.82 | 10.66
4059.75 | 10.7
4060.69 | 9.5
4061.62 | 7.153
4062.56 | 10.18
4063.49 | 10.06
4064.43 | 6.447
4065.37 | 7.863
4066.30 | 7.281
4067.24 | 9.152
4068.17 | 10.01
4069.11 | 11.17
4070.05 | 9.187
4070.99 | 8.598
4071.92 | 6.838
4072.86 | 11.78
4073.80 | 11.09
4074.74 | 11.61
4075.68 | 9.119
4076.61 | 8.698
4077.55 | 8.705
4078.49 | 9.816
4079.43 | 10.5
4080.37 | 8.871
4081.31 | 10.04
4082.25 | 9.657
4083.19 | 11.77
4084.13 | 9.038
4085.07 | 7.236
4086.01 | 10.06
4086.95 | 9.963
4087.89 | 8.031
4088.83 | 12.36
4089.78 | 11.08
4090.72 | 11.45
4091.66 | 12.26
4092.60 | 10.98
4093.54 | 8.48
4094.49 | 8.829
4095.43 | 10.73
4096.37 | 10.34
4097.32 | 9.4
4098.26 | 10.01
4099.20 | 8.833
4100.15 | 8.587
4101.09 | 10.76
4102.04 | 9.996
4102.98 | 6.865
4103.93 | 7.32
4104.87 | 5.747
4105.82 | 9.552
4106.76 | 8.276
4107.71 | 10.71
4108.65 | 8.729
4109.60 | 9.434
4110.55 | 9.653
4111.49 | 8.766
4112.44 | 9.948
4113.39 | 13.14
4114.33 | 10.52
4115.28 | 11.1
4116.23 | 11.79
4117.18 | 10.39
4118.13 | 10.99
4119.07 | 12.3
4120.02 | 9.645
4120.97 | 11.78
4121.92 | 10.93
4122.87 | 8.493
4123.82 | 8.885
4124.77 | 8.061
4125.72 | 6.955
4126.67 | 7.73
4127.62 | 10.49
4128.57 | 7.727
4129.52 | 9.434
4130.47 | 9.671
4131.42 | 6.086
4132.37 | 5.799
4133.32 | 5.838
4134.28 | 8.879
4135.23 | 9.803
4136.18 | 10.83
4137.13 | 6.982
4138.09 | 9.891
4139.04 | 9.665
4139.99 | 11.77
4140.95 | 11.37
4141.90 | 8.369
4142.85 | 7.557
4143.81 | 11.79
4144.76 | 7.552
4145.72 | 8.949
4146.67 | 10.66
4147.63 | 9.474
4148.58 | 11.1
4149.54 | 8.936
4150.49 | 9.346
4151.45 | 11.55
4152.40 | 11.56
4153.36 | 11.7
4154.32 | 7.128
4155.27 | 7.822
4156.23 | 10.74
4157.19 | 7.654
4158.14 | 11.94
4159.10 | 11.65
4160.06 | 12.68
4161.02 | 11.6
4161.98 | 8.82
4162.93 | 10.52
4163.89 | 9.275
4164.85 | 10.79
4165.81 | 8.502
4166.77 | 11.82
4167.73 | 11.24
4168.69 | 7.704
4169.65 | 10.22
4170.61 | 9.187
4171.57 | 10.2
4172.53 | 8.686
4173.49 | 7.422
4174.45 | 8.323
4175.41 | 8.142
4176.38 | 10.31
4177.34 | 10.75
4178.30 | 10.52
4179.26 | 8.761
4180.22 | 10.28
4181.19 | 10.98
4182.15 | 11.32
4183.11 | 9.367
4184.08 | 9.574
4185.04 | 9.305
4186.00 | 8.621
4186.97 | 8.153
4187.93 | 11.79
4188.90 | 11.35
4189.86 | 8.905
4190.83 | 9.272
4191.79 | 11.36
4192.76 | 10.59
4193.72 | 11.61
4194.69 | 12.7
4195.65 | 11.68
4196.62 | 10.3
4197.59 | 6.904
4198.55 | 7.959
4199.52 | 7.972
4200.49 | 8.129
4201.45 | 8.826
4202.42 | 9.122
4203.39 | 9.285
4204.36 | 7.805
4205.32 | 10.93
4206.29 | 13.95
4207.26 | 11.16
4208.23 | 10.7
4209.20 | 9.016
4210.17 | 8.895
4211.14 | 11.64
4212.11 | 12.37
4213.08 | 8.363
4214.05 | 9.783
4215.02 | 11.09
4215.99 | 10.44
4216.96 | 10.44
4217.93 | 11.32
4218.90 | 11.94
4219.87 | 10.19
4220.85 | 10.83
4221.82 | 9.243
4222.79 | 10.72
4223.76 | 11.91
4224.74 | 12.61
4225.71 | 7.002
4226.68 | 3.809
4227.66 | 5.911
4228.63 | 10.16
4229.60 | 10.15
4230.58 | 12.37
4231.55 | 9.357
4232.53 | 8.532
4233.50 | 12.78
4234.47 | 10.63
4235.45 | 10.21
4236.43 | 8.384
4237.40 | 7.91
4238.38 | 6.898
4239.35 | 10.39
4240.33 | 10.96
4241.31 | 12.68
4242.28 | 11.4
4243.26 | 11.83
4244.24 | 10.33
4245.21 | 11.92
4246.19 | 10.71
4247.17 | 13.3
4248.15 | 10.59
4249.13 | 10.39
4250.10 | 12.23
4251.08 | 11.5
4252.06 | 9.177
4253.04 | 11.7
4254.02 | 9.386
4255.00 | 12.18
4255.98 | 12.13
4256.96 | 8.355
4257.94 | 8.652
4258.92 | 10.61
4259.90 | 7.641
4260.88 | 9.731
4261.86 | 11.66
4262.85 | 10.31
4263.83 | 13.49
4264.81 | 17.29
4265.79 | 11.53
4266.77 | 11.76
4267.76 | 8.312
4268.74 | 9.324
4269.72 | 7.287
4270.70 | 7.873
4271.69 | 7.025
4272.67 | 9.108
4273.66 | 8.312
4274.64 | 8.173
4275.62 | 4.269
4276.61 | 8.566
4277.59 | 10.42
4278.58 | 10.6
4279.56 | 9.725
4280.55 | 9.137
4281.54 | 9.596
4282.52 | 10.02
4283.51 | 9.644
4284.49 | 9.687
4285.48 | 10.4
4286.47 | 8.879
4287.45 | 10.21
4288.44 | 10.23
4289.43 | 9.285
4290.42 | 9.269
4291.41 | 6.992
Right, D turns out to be 0.64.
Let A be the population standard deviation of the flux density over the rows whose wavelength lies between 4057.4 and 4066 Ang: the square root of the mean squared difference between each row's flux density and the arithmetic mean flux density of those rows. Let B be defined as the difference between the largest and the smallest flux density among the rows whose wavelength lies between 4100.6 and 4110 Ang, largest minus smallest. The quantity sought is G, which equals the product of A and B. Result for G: 8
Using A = 1.54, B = 5.0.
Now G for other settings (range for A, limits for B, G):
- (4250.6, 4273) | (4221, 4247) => 21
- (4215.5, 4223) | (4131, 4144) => 4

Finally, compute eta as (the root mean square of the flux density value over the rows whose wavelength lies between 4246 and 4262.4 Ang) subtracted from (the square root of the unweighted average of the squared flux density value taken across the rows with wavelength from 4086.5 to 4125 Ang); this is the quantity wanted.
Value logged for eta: -0.7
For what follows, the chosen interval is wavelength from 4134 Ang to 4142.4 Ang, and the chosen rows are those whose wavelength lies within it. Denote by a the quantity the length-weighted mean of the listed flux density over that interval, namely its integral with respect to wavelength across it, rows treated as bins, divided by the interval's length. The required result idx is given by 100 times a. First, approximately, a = 9.7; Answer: 975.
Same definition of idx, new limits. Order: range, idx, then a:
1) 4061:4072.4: 868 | 8.7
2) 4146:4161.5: 1033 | 10.3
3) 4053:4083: 942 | 9.4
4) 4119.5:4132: 890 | 8.9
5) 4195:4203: 895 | 9.0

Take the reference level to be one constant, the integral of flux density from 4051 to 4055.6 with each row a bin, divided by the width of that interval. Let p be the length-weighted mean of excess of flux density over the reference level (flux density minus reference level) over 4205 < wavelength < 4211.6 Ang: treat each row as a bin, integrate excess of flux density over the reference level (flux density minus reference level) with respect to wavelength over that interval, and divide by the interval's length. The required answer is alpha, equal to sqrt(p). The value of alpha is 1.3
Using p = 1.8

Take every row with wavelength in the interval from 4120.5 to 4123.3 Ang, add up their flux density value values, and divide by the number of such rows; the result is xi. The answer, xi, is 10.4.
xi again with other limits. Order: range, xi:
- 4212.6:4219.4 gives 10.5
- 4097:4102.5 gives 9.6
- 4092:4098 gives 9.8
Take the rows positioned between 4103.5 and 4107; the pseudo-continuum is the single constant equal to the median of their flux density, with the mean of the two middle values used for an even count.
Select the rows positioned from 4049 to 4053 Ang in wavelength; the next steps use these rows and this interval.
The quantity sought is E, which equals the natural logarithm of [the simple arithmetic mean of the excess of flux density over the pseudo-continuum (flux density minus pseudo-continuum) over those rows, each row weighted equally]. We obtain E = 1.1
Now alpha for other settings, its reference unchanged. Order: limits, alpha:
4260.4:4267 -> 1.8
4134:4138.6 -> 0.4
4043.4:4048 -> 0.2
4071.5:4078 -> 0.8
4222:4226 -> 1.2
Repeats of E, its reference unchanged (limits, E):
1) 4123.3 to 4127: -2.2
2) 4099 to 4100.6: -0.1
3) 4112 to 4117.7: 1.2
